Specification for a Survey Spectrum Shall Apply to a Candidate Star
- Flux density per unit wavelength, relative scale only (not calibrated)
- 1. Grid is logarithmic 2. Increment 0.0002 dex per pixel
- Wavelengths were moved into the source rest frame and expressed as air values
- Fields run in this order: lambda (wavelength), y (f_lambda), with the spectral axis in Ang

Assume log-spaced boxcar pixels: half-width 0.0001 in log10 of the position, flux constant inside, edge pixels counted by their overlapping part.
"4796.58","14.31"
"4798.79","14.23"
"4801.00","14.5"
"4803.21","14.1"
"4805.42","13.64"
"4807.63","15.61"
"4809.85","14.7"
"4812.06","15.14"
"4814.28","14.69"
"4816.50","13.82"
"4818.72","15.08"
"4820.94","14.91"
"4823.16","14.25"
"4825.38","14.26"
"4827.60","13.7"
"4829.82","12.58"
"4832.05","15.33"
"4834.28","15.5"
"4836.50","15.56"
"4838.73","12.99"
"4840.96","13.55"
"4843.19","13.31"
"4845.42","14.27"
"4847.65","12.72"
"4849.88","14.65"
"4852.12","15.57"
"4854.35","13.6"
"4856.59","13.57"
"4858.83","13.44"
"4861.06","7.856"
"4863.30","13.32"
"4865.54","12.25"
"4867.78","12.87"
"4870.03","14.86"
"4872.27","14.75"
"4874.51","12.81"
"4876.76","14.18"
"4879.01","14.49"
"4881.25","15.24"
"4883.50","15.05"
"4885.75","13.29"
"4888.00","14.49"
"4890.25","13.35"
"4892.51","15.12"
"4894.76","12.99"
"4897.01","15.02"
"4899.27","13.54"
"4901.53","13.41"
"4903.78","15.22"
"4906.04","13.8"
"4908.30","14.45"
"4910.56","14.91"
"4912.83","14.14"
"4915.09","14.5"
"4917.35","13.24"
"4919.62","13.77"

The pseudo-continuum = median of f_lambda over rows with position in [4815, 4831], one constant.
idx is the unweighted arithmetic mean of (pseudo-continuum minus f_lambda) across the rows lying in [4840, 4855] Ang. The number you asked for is 0.3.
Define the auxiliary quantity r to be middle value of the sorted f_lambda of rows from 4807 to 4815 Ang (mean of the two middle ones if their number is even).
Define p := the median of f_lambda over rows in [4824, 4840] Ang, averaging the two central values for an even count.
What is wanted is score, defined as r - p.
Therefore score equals 0.7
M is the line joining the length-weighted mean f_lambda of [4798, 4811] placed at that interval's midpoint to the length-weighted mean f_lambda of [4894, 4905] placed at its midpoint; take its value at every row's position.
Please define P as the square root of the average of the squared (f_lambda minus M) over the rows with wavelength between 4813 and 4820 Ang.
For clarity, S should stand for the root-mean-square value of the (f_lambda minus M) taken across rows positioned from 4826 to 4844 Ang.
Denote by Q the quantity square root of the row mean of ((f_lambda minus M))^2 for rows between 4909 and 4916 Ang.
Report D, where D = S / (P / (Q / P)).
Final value 2.4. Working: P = 0.5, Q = 0.6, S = 1.16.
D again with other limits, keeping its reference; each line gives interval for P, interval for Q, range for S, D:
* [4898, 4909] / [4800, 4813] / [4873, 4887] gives 1.3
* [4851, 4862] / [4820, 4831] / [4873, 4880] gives 0.1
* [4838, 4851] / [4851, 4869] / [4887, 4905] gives 2.1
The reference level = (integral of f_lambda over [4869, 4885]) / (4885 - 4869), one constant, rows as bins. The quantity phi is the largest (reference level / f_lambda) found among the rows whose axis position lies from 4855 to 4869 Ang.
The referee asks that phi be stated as 1.84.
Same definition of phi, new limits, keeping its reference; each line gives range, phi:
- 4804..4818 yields 1.06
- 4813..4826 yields 1.05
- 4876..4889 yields 1.09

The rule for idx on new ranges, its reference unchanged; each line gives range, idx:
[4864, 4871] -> 0.9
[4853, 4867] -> 1.9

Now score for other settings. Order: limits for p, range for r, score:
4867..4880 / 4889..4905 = -0.8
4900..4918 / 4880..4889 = 0.5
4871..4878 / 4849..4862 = -0.6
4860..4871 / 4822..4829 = 1.4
